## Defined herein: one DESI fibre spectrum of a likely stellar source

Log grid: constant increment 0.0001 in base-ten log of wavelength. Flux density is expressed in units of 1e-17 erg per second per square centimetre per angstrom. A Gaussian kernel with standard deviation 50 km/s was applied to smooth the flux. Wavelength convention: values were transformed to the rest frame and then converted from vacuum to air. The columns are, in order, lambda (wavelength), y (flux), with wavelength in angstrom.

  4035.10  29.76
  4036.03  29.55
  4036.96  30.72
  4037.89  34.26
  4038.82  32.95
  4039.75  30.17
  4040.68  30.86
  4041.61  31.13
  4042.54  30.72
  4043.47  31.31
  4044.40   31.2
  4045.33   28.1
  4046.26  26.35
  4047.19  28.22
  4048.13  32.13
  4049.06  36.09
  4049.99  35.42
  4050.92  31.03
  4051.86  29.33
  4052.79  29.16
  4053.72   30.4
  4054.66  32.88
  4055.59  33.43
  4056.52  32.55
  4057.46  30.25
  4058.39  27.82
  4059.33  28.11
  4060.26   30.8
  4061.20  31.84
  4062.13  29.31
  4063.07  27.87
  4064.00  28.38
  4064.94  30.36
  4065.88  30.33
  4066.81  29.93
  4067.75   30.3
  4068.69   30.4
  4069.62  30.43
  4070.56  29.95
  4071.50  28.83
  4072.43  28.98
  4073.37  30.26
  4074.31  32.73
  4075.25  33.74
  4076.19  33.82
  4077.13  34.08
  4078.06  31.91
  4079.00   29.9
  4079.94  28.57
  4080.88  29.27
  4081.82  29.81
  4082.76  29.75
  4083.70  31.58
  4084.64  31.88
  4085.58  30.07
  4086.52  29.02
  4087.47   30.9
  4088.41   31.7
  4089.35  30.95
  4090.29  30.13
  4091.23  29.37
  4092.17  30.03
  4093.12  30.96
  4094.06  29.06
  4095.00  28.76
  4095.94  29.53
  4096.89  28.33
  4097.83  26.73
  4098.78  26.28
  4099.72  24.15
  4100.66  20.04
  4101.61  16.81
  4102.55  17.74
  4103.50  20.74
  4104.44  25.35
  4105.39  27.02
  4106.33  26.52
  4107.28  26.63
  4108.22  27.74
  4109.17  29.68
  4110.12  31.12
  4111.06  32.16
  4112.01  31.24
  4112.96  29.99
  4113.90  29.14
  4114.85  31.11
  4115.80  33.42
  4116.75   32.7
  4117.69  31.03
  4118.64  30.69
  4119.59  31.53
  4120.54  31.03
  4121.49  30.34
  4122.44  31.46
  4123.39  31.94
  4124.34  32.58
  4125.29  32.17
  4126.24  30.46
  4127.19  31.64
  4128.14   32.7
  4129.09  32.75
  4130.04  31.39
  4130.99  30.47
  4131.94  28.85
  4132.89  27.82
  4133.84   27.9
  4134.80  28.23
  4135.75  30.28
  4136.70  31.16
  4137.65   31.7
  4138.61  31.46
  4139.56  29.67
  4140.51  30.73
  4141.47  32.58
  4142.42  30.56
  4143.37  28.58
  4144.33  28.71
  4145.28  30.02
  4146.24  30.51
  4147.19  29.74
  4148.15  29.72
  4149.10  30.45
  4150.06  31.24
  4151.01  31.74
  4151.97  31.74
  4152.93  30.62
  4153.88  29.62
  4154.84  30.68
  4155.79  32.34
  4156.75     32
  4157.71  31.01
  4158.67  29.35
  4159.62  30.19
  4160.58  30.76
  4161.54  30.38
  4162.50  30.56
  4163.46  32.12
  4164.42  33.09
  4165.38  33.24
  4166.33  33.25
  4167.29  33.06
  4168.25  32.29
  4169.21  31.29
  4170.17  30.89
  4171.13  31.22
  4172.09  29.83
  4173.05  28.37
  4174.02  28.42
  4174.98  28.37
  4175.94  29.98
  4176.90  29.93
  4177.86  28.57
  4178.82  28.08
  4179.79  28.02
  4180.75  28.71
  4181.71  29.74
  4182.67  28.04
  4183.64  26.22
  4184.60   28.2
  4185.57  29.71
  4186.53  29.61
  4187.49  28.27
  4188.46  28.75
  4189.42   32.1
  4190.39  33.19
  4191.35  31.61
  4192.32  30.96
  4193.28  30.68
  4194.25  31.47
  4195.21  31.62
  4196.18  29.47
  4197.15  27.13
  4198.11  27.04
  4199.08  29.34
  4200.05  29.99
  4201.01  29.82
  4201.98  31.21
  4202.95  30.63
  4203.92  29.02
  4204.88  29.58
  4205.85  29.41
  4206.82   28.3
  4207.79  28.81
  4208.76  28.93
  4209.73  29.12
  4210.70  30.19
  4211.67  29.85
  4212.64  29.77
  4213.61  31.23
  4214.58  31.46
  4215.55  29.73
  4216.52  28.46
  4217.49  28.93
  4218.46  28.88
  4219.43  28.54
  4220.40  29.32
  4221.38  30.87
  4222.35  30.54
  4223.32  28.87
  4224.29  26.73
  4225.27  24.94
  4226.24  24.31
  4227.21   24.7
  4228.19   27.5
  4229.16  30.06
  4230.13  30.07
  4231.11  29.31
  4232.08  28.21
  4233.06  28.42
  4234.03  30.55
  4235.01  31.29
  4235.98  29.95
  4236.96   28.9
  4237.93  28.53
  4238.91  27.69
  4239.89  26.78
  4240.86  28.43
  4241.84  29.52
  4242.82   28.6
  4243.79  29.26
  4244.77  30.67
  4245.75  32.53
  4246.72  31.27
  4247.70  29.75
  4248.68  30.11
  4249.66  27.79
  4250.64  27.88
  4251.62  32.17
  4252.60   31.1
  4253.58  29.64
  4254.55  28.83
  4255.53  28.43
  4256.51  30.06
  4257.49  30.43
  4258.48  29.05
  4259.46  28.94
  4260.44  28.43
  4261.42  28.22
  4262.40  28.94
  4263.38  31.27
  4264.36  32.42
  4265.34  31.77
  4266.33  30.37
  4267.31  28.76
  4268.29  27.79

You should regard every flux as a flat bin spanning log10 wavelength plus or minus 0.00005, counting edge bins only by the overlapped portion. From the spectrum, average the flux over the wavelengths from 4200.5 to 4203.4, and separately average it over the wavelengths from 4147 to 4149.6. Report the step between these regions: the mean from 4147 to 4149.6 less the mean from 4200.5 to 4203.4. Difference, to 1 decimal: -0.6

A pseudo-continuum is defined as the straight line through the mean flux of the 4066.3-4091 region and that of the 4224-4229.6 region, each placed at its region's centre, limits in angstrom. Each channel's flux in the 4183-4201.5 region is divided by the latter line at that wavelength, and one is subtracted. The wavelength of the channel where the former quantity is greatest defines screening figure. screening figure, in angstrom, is 4190.39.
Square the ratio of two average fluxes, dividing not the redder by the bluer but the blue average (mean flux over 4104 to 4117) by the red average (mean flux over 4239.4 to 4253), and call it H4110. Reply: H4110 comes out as 0.99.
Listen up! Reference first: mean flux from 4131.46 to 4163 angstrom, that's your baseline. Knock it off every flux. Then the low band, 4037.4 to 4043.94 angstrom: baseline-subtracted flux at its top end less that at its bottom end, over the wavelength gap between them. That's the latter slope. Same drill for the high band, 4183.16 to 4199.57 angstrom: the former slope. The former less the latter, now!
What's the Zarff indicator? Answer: 0.73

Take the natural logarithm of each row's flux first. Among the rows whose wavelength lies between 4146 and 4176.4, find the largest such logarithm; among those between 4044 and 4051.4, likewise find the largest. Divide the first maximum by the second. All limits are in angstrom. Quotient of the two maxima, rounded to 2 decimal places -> 0.98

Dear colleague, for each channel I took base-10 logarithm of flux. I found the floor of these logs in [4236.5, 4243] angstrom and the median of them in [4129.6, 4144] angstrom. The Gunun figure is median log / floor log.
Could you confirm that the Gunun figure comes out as 1.04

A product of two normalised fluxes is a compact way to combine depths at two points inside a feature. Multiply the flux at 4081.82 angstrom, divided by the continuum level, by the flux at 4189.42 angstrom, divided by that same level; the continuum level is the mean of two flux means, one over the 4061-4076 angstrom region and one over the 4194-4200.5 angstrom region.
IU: 1.08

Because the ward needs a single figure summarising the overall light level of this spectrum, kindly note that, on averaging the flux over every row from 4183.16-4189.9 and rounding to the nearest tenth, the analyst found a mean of 29.0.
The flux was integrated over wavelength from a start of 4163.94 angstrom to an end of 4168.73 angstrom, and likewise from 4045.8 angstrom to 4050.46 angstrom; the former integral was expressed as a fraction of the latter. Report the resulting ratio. 1.07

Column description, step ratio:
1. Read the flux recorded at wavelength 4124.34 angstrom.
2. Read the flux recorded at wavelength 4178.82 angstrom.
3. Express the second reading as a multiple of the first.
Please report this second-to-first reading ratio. 0.86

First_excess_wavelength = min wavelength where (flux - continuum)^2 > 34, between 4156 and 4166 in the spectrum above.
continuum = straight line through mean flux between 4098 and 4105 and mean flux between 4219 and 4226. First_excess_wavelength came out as 4156.75 angstrom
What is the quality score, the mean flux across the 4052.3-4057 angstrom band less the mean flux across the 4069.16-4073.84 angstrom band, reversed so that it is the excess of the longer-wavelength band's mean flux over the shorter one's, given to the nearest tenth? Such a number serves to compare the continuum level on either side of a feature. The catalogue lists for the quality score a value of -2.0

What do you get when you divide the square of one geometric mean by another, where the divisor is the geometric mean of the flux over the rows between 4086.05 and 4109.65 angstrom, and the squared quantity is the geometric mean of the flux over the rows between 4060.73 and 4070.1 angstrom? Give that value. 33.6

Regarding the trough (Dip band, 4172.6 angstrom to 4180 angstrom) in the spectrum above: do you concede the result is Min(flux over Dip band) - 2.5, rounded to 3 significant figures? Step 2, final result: 25.5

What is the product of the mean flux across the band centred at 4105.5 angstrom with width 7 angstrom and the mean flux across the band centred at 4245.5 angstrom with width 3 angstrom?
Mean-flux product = 773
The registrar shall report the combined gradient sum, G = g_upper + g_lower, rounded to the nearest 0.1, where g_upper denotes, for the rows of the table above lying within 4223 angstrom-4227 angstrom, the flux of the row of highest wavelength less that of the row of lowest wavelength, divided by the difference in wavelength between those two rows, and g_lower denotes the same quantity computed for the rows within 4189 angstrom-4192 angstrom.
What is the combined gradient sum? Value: -1.8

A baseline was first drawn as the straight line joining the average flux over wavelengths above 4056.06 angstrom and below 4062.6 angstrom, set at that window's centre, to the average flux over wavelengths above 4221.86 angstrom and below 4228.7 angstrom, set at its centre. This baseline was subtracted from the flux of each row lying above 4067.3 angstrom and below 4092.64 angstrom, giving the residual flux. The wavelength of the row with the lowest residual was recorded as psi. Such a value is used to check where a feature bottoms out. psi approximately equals 4079.94 angstrom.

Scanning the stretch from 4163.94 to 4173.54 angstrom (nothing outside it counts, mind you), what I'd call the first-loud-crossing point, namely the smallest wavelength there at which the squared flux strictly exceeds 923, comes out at 4164.42 angstrom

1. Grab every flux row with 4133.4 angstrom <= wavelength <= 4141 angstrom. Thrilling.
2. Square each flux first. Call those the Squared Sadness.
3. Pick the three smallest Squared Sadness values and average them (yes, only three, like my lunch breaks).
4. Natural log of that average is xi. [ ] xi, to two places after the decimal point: 6.71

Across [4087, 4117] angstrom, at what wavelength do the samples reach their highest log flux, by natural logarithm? 4115.80 angstrom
